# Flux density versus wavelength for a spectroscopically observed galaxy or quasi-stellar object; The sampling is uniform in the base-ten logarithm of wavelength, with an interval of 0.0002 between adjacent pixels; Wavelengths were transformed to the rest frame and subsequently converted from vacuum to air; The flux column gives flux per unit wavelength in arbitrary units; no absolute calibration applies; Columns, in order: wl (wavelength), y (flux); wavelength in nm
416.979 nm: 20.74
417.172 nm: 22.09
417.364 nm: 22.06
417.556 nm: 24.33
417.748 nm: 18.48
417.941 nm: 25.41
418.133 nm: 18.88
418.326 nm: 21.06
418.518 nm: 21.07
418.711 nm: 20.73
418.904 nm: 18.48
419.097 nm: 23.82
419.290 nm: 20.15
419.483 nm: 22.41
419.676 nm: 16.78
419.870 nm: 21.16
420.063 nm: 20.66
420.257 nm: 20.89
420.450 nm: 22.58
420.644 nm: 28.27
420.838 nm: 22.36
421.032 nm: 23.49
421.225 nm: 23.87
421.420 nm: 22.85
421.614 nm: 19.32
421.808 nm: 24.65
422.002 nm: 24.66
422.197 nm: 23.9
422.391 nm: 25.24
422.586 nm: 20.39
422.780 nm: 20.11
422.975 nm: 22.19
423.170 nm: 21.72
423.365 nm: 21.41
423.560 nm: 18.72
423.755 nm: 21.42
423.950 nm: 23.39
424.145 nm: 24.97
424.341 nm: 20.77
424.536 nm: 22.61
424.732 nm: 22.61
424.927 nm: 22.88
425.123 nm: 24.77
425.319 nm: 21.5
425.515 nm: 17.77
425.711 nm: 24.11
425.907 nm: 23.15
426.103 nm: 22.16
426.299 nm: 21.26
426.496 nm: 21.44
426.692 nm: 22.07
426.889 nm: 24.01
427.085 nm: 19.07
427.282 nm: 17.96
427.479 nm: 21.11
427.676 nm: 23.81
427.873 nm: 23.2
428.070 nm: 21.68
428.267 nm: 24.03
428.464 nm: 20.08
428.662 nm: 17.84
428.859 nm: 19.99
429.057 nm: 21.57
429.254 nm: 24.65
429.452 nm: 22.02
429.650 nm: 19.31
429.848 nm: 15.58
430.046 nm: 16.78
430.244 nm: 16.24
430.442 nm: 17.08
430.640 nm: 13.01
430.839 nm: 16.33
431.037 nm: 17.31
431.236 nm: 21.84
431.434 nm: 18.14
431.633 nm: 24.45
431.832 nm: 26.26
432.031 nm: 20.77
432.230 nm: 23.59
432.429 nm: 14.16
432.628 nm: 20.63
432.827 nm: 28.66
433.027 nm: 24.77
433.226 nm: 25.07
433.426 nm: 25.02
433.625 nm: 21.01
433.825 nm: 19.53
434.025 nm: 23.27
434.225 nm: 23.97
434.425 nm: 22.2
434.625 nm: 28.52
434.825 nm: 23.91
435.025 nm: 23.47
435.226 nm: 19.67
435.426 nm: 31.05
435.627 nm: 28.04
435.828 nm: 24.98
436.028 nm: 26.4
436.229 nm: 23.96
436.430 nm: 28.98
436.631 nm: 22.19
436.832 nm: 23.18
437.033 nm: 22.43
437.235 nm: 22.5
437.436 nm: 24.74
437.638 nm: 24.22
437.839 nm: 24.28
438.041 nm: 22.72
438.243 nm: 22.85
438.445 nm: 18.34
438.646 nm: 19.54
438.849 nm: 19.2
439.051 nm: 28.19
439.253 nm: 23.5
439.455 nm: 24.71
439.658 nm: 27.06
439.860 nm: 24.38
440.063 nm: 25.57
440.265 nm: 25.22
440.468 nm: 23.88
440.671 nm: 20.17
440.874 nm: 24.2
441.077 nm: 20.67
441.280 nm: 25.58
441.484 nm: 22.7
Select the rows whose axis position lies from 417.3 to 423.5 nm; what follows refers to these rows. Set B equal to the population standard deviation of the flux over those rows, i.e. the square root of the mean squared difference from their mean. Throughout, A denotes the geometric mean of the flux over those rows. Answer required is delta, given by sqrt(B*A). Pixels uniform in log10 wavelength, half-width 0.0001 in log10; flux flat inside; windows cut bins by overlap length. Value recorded 7.2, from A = 22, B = 2.38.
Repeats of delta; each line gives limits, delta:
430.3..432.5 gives 8.8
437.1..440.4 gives 7.8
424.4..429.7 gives 6.6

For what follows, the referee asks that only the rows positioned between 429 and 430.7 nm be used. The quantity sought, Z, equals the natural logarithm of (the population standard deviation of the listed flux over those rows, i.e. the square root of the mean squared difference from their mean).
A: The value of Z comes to 1.2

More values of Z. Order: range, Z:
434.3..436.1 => 1.2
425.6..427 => 0.1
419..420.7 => 1.1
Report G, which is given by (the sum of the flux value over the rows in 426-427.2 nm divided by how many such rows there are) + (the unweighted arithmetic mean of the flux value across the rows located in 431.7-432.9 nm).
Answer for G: 44.0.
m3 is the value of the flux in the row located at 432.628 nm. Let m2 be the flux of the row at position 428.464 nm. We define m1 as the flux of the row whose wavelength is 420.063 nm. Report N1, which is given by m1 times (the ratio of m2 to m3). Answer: 20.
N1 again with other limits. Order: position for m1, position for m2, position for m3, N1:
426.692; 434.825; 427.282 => 29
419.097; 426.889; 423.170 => 26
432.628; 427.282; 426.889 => 15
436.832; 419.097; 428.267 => 23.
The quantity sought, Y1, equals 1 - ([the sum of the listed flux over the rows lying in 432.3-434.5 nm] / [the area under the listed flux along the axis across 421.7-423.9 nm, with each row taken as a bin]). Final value -4.08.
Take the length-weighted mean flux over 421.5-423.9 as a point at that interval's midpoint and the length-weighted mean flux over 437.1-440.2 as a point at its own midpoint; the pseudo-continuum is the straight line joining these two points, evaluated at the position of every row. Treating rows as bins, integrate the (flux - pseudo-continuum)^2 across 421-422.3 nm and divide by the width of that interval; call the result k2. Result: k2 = 5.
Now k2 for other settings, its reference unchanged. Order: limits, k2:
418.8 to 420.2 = 6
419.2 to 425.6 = 5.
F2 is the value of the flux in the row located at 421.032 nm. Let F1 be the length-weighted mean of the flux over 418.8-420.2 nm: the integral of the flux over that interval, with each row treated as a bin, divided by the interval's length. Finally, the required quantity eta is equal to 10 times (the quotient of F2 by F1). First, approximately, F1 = 20.5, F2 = 23.49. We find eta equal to 11.5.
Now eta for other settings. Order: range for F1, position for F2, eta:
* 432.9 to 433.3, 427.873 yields 9.2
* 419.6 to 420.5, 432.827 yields 14.1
